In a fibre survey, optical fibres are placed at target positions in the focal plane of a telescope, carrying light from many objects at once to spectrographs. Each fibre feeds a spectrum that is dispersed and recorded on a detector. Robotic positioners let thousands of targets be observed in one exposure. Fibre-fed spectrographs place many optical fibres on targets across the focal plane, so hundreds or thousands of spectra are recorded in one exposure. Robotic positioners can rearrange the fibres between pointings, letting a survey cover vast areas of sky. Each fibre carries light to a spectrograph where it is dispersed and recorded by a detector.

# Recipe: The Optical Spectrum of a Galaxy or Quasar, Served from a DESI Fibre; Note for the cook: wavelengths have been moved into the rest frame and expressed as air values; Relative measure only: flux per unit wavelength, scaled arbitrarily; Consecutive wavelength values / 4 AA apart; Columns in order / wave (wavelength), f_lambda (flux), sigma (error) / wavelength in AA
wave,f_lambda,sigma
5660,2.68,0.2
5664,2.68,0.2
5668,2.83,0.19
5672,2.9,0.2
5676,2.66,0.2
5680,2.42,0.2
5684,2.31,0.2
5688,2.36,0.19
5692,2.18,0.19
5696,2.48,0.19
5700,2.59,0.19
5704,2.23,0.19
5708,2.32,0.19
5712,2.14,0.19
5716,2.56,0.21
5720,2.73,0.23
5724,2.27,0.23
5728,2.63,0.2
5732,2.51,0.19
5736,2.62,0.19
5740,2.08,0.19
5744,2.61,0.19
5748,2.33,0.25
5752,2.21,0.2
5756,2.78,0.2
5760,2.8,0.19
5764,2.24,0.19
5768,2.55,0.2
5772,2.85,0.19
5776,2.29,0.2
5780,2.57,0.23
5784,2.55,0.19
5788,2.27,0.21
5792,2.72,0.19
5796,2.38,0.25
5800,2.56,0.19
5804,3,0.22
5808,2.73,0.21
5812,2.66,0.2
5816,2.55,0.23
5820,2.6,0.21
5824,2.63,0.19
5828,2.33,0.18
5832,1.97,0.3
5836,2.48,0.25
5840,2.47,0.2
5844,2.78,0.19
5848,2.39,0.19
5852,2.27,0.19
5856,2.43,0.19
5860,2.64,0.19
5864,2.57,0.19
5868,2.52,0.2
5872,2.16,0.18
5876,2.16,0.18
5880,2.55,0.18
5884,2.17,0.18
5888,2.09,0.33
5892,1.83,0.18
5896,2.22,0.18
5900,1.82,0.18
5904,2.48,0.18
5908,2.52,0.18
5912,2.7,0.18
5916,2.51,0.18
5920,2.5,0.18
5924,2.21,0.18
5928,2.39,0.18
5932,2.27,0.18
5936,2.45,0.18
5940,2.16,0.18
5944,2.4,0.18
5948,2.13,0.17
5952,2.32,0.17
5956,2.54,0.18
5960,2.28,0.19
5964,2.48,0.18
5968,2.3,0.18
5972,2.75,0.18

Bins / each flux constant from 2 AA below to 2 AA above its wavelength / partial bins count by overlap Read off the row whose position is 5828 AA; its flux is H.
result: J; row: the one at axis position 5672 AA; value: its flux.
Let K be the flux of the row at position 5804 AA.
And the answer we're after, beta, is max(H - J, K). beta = 3.00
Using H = 2.33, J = 2.9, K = 3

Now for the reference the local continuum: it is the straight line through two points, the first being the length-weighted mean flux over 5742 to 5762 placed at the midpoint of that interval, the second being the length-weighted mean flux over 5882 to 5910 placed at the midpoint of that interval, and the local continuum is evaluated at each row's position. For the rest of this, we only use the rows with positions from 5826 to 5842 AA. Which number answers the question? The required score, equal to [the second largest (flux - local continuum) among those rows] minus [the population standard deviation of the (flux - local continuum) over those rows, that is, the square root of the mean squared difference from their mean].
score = -0.05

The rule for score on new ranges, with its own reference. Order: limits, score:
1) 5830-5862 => 0.14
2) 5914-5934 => 0.29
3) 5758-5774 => 0.03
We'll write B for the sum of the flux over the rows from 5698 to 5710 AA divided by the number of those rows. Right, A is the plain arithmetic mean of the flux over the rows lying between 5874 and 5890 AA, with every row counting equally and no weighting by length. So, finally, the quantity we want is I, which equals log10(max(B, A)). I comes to 0.377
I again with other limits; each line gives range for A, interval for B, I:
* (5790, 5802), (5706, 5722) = 0.407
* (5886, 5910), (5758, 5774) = 0.417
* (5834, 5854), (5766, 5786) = 0.409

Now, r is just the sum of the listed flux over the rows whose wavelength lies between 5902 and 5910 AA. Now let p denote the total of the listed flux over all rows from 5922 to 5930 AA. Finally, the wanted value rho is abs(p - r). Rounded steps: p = 4.60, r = 5.00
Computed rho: 0.40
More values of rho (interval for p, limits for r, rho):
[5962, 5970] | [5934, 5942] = 0.17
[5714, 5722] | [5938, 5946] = 0.73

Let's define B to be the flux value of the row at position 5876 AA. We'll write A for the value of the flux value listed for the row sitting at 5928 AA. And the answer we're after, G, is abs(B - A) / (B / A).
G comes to 0.25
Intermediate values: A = 2.39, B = 2.16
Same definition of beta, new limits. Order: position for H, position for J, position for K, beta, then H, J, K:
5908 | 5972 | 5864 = 2.57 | 2.52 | 2.75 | 2.57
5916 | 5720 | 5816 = 2.55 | 2.51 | 2.73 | 2.55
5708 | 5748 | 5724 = 2.27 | 2.32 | 2.33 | 2.27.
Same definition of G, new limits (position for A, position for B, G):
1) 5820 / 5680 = 0.19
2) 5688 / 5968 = 0.06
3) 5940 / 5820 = 0.37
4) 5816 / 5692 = 0.43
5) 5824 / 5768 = 0.08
